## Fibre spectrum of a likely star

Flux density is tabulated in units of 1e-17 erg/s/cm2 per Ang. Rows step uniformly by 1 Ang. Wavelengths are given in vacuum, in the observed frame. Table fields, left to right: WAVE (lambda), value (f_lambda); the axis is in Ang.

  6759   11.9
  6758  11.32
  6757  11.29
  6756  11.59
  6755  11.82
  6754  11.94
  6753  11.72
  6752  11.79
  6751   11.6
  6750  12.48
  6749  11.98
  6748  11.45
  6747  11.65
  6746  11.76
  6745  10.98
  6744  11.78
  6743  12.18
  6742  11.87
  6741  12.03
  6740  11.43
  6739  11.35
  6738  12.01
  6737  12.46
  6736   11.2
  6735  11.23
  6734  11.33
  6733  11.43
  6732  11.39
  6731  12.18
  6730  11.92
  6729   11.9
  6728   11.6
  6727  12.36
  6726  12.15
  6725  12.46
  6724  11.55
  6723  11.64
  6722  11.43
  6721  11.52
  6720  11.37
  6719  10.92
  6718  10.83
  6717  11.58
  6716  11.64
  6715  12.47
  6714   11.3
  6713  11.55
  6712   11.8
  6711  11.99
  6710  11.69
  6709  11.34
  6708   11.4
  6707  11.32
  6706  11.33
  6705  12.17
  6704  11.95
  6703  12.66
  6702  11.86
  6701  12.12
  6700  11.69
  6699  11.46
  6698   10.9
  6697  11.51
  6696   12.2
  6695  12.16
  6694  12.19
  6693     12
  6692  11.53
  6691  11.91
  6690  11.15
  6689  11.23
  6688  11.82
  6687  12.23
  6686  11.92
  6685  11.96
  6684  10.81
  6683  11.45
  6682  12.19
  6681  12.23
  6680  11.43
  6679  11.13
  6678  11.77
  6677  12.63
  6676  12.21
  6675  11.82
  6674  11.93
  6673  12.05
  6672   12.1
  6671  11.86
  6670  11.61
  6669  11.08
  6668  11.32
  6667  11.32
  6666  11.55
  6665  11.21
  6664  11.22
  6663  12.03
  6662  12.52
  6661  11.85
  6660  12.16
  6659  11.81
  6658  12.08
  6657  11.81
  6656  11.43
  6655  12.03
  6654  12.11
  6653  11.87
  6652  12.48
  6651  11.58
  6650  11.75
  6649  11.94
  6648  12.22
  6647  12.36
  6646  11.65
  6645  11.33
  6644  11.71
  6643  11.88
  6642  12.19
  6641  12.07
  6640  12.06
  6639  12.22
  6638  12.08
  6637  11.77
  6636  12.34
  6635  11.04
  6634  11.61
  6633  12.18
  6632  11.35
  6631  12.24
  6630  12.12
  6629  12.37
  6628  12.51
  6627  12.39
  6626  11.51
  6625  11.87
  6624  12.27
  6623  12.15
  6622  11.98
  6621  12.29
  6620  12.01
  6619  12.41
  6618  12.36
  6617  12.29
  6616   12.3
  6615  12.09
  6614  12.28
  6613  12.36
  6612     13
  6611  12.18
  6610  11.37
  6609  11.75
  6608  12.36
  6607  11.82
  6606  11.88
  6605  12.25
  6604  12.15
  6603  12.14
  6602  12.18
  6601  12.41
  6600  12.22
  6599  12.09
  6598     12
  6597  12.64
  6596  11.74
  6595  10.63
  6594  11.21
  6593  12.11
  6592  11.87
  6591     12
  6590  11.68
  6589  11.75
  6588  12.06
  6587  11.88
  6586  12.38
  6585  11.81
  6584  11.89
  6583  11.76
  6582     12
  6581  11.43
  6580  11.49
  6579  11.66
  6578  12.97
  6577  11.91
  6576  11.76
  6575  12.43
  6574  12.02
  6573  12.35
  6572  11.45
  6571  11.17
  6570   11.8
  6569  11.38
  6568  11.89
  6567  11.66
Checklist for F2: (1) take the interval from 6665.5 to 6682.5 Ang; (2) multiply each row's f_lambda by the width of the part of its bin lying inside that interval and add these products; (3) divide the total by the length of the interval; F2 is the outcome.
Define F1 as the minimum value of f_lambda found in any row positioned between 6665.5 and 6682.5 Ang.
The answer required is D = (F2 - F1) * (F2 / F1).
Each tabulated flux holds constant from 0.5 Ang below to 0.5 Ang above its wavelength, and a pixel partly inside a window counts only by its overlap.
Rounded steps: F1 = 11.08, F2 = 11.78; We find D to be 0.7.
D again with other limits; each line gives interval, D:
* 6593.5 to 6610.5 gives 1.5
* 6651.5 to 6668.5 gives 0.6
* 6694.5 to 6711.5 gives 0.9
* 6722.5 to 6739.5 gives 0.6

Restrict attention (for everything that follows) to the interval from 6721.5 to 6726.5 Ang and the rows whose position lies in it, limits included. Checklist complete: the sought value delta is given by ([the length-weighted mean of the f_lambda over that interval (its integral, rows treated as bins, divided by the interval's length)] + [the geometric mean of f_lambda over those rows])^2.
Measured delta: 561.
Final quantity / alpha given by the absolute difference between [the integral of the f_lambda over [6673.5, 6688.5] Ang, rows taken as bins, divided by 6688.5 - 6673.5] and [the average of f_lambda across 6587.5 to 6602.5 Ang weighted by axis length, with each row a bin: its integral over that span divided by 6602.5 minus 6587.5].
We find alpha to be 0.1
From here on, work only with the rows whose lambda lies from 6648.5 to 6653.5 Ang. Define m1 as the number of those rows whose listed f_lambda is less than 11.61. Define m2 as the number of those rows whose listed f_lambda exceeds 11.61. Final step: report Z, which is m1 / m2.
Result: 0.25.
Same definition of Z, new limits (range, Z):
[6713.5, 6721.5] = 3.00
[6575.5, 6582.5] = 0.40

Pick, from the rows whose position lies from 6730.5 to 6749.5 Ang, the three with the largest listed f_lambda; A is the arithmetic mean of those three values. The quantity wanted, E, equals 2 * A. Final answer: 24.55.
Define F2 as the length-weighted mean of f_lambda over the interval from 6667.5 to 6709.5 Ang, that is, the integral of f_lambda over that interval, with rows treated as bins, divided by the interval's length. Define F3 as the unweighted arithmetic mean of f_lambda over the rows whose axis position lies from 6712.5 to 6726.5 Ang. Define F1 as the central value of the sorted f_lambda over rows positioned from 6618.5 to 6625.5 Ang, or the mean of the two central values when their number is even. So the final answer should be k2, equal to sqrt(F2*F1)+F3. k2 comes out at 23.6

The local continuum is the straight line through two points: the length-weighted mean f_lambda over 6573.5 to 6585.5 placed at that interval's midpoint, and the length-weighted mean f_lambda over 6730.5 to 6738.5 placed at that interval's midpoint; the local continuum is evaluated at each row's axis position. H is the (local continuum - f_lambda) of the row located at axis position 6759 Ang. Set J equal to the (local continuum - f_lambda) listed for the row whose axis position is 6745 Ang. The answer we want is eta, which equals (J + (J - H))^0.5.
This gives 1.26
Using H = -0.29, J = 0.7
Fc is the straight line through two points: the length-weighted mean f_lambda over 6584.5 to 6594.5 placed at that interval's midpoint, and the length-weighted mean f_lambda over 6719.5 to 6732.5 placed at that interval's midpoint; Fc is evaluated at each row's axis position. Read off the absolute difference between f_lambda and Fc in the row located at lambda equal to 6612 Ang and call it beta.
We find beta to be 1.14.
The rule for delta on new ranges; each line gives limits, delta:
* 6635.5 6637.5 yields 581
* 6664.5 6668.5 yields 515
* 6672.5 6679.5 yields 569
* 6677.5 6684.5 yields 535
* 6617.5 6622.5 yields 596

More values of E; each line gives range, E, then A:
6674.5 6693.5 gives 24.73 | 12.4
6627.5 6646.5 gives 24.81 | 12.4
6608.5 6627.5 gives 25.20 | 12.6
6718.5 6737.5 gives 24.85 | 12.4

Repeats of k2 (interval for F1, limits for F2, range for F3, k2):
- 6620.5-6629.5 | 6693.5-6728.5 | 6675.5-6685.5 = 23.8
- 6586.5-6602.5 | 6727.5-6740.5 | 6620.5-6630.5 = 24.0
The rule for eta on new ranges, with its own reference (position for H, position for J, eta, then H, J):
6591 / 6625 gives 0.22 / -0.09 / 0.0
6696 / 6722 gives 0.98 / -0.48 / 0.2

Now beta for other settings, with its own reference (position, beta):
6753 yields 0.07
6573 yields 0.47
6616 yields 0.44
